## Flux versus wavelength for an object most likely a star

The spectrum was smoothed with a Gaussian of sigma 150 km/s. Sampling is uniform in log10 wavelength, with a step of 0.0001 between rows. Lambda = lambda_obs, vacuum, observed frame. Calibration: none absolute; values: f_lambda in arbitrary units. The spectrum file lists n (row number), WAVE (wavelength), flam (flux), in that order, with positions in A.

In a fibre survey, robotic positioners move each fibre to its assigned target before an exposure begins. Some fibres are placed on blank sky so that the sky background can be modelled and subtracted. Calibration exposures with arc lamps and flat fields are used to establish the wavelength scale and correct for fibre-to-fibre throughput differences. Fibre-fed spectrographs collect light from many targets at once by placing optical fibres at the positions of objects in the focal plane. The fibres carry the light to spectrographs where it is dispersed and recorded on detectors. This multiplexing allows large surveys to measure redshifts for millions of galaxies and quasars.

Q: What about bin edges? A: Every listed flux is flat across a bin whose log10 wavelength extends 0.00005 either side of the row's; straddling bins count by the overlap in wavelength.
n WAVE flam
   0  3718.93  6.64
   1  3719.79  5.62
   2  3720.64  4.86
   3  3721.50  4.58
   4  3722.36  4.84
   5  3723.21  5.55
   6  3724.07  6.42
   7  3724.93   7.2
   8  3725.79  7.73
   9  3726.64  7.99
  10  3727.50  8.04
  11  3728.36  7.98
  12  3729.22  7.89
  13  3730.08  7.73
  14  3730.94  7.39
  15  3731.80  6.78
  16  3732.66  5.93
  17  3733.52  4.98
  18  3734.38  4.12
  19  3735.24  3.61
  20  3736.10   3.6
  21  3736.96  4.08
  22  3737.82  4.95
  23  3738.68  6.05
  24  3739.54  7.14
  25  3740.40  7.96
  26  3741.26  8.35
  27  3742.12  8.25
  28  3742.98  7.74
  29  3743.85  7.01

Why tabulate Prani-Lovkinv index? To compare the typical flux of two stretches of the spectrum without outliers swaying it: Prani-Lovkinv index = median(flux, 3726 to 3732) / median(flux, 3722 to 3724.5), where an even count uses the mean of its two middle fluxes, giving 1.4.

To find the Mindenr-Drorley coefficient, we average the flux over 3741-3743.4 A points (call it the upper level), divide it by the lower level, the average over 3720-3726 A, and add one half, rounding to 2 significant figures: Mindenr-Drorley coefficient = 1.9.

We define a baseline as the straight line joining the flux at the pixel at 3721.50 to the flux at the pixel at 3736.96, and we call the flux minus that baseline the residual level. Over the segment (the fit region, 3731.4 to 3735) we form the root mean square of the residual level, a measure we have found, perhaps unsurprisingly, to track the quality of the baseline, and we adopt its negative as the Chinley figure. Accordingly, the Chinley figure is -1.58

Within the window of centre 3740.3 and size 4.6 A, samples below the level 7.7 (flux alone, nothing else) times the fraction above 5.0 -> 2.0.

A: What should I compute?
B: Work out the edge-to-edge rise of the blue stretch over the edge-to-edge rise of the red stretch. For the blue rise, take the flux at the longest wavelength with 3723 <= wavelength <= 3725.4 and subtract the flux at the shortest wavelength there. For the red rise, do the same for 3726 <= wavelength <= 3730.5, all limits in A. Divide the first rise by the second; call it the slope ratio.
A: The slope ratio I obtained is -6.35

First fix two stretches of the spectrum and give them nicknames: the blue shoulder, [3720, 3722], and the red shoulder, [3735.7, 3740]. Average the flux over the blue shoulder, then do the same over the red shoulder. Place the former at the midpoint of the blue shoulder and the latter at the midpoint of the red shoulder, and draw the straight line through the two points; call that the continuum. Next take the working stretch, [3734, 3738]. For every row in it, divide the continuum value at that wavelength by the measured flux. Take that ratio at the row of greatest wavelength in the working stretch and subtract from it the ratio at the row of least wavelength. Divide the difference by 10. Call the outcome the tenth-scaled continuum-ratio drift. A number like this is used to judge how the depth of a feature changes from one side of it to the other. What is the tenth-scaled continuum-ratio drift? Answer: -0.02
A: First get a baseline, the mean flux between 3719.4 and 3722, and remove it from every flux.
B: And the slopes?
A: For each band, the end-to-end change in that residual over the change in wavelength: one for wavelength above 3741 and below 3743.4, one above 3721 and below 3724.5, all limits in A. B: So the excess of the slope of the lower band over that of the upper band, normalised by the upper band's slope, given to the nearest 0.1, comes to -3.0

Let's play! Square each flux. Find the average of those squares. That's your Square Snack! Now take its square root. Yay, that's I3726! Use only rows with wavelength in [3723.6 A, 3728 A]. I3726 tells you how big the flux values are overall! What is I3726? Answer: 7.5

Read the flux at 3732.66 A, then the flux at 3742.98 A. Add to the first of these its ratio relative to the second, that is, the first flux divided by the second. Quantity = 6.7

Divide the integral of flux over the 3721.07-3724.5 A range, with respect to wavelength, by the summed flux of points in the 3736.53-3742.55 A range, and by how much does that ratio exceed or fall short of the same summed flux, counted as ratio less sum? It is -46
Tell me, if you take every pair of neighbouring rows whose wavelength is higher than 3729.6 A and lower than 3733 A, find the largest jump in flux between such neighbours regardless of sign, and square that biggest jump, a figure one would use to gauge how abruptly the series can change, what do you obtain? 0.72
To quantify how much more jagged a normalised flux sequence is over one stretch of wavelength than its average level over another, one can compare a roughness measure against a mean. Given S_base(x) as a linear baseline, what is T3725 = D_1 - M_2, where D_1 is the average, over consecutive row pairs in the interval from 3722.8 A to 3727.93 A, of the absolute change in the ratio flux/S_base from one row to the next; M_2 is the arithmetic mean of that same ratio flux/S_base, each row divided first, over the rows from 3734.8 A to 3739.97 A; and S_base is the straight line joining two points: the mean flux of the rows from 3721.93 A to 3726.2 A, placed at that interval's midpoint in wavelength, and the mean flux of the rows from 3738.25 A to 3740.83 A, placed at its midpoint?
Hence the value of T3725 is -0.63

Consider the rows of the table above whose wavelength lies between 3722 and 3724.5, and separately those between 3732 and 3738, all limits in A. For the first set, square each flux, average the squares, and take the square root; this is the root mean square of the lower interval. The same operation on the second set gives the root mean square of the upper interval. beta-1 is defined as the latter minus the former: -1.1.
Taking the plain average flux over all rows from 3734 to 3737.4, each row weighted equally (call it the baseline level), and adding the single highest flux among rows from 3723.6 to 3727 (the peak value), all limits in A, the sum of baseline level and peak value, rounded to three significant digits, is 11.8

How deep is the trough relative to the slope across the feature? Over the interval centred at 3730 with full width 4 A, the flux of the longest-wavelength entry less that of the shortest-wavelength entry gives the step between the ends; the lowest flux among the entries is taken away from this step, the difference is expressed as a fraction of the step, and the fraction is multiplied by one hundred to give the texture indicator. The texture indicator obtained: 665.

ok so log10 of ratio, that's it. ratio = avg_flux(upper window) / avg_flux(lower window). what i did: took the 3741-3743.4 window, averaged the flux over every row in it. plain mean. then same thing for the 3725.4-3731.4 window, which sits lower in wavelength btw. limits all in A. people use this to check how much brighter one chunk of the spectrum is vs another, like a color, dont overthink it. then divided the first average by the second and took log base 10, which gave 0.016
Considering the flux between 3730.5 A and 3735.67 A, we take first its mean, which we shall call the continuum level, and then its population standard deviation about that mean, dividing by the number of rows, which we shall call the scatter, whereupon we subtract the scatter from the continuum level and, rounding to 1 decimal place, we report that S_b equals 4.1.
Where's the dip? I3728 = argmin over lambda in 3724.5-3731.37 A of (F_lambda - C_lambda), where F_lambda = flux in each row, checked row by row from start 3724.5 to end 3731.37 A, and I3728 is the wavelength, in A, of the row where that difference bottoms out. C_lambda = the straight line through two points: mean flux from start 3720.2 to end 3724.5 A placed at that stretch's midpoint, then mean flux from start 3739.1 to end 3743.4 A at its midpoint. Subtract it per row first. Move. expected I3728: 3730.94 A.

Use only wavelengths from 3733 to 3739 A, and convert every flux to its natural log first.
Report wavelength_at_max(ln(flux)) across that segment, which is 3738.68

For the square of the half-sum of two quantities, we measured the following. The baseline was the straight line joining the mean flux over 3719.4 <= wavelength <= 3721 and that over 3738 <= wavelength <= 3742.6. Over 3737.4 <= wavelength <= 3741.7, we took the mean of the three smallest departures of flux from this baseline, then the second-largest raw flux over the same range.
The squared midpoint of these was 11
